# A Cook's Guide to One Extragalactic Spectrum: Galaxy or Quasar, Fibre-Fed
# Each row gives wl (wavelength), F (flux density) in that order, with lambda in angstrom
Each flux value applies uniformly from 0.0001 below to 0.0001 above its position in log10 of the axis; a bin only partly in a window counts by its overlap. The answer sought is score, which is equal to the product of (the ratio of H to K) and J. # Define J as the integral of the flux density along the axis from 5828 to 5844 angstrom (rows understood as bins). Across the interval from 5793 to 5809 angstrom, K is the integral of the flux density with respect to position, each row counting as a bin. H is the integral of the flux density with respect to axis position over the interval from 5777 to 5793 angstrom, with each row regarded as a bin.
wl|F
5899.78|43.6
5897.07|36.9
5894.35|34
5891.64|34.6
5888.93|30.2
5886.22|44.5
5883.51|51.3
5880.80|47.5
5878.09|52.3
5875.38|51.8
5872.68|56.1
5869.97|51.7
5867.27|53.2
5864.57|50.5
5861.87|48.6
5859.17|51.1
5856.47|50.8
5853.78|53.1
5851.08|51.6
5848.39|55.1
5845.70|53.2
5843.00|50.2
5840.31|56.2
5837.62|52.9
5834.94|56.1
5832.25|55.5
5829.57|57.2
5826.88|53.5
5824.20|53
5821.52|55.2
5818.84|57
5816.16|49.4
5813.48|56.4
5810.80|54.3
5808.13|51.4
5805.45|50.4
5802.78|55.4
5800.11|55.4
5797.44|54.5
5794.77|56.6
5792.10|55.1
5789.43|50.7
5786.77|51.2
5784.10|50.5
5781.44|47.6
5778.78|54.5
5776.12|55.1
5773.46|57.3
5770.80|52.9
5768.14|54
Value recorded 837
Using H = 826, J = 876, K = 865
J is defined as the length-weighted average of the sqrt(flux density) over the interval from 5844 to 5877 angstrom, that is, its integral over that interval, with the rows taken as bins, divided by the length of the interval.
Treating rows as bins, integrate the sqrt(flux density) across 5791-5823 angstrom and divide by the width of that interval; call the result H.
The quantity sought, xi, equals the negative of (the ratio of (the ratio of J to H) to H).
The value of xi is -0.133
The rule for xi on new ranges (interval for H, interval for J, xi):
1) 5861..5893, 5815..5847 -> -0.155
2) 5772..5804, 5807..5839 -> -0.138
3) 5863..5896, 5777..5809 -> -0.158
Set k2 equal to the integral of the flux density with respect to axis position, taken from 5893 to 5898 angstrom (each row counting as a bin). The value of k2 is 176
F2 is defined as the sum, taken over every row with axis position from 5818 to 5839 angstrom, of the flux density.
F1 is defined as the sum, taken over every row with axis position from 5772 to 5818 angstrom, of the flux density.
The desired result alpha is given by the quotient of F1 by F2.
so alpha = 2.1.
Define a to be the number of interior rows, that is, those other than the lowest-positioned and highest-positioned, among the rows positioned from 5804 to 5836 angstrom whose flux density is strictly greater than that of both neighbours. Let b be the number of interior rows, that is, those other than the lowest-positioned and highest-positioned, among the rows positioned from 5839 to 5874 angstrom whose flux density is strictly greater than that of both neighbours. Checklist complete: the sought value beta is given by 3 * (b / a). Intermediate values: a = 3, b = 4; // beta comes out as 4.0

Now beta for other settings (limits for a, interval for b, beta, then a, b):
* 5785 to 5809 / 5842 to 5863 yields 9.0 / 1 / 3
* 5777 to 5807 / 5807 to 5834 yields 4.5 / 2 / 3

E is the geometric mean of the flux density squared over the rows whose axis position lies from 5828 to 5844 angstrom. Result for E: 2984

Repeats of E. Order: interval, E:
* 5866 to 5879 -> 2809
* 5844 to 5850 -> 2931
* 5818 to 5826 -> 3030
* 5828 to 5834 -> 3175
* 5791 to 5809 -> 2924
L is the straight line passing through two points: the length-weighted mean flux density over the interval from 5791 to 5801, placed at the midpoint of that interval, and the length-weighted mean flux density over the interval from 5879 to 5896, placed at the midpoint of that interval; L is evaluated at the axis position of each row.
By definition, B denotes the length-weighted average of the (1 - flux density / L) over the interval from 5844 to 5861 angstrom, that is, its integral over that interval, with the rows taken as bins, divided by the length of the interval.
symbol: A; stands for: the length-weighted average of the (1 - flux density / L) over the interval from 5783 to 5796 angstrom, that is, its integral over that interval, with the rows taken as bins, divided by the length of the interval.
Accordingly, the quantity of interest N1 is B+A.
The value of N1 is -0.07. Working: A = 0.06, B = -0.13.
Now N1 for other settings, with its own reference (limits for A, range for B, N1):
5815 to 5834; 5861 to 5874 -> -0.26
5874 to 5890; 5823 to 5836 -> -0.22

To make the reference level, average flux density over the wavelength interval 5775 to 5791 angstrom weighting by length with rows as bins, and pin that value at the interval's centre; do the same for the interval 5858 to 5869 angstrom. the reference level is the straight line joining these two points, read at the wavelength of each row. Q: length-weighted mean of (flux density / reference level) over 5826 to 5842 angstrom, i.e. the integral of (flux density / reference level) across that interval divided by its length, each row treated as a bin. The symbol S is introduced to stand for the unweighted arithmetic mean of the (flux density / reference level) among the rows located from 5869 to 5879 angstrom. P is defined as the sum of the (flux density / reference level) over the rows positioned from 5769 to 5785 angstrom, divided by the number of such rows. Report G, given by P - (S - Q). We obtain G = 1.06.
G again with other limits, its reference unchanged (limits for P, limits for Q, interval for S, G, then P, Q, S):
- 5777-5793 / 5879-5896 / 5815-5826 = 0.75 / 1.00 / 0.80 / 1.05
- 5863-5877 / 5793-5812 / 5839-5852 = 1.04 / 1.04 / 1.05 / 1.04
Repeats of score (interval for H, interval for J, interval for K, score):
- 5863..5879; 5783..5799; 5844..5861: 804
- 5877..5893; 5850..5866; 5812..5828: 652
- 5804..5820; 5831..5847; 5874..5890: 985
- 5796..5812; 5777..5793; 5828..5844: 808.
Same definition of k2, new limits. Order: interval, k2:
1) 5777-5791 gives 716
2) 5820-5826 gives 325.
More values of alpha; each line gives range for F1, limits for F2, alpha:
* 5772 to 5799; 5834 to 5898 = 0.5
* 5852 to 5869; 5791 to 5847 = 0.3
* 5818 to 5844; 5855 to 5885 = 1.0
